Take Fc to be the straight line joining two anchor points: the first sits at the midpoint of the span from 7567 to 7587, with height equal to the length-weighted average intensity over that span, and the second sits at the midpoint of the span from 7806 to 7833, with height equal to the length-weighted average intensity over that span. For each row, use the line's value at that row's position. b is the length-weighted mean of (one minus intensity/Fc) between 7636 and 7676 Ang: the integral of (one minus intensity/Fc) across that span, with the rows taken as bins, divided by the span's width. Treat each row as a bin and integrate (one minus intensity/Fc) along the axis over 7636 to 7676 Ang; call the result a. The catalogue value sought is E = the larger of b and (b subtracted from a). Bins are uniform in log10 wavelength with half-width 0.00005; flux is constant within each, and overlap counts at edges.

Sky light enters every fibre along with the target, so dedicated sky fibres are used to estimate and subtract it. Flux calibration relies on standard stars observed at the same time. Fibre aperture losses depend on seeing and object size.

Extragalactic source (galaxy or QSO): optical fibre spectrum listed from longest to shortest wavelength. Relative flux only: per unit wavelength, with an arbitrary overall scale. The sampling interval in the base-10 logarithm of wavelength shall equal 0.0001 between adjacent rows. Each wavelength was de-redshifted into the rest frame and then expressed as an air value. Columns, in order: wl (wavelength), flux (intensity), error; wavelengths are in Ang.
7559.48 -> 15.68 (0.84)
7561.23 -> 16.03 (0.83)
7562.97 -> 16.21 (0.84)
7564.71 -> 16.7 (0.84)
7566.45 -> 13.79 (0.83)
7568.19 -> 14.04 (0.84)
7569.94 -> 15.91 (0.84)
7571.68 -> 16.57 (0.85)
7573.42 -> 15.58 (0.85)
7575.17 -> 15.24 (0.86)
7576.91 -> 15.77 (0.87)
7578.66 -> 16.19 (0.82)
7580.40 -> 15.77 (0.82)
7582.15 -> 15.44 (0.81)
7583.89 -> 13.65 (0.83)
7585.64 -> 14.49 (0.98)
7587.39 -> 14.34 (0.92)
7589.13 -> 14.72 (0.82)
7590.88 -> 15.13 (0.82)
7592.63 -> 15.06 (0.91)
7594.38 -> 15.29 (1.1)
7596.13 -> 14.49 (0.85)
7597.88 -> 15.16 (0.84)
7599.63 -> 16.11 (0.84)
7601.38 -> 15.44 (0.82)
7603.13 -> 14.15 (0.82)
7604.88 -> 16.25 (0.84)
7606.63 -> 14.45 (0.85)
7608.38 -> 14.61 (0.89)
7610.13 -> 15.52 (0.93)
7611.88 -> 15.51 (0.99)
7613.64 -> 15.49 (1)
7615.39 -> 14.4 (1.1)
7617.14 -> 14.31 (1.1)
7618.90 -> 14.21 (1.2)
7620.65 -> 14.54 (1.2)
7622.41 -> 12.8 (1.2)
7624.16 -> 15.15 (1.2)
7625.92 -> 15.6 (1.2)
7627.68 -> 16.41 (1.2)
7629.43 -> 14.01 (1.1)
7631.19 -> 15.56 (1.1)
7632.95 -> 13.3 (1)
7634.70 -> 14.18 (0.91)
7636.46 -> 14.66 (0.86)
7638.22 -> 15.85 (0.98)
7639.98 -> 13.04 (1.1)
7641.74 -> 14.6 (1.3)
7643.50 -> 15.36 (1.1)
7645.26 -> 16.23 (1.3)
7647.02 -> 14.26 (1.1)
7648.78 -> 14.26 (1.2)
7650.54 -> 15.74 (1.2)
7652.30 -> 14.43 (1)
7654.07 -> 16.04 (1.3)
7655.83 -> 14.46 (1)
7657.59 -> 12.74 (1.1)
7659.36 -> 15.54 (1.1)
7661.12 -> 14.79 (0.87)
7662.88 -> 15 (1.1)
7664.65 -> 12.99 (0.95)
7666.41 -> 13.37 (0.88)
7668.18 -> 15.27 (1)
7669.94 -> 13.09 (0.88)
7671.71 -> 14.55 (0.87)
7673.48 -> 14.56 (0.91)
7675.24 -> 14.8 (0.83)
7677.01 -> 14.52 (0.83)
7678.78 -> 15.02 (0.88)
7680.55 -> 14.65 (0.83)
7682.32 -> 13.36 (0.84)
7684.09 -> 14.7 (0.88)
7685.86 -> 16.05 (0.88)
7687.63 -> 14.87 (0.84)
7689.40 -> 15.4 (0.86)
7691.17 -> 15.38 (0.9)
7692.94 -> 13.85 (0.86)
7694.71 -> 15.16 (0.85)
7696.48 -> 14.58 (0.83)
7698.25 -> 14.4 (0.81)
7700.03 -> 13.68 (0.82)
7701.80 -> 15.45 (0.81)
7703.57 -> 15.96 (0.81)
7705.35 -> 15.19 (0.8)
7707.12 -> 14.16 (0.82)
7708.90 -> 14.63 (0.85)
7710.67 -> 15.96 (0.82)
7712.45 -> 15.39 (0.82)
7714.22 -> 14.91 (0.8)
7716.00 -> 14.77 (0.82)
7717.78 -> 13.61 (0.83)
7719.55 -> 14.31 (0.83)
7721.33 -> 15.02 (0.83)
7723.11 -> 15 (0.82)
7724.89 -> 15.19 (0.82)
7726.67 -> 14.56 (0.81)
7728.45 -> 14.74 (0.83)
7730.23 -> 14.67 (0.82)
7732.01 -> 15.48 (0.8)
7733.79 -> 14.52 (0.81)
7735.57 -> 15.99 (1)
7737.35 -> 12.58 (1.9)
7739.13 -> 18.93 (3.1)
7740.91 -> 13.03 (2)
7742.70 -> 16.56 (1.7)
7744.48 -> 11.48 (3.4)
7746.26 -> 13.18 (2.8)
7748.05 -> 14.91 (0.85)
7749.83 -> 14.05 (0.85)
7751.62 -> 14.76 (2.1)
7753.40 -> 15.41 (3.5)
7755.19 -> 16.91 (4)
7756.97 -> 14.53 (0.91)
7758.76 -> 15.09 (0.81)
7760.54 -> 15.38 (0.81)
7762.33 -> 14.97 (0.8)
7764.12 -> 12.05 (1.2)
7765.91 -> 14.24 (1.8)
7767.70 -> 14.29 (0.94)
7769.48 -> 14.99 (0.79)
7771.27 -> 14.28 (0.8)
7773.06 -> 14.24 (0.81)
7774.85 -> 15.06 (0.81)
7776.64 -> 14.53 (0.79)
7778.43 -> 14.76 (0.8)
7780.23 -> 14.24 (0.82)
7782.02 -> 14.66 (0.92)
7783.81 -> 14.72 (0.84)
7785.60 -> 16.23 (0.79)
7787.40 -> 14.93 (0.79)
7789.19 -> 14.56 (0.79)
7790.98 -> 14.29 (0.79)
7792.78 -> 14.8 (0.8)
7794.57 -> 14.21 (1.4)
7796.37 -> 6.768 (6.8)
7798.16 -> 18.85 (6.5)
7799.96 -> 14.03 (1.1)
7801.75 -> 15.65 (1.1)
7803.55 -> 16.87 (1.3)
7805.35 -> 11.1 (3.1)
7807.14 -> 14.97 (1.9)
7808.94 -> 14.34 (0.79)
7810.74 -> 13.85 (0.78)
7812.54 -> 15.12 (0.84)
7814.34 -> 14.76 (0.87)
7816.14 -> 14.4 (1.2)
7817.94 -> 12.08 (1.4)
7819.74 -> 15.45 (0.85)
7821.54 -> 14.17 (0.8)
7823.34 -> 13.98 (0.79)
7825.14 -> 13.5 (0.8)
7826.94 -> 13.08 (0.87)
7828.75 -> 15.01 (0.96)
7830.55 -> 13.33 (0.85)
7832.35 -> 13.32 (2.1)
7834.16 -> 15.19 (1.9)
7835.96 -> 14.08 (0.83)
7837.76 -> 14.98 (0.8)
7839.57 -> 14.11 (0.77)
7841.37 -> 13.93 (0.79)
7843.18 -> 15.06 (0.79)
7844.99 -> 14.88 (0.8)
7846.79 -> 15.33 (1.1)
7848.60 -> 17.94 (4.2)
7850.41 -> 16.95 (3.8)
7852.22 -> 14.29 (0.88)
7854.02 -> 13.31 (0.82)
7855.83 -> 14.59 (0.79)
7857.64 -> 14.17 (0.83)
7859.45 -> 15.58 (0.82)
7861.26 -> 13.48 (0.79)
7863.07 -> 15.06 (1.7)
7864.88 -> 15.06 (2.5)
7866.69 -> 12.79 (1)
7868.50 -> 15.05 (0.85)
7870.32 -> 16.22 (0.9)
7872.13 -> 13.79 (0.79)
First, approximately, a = 0.8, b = 0.02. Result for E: 0.78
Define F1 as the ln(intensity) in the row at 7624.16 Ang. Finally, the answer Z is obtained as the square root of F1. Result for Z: 1.65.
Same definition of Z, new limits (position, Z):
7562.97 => 1.67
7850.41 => 1.68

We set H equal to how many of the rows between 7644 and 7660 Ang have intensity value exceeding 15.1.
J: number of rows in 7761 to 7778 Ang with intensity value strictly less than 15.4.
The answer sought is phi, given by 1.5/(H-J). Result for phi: -0.30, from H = 4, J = 9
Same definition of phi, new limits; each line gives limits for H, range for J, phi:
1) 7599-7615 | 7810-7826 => -0.75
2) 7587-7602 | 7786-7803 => -0.75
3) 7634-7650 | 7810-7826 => -0.30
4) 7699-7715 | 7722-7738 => -0.75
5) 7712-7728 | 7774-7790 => -0.25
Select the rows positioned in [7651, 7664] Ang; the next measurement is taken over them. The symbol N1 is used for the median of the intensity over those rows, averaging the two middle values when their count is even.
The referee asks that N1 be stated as 14.8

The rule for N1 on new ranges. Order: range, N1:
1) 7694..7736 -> 14.8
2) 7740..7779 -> 14.6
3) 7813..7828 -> 14.1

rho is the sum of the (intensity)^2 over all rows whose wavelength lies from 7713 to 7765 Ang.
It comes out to 6334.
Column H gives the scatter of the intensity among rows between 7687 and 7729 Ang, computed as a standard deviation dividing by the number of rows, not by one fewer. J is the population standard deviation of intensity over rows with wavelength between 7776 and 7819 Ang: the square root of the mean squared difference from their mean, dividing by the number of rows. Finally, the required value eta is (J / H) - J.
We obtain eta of 1.3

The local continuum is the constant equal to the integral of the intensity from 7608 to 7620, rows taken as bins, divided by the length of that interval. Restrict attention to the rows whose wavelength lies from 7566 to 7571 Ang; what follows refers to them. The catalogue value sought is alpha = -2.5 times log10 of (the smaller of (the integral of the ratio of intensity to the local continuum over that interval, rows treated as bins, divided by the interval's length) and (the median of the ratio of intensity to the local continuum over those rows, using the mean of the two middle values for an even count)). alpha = 0.06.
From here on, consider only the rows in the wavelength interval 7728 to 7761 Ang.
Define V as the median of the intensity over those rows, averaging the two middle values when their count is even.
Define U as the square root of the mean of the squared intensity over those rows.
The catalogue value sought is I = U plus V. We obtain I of 29.7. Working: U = 14.9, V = 14.8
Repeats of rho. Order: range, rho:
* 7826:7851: 3090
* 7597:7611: 1855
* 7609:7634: 3068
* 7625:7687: 7552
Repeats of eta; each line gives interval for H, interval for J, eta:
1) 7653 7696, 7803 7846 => 0.1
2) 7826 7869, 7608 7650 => -0.1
